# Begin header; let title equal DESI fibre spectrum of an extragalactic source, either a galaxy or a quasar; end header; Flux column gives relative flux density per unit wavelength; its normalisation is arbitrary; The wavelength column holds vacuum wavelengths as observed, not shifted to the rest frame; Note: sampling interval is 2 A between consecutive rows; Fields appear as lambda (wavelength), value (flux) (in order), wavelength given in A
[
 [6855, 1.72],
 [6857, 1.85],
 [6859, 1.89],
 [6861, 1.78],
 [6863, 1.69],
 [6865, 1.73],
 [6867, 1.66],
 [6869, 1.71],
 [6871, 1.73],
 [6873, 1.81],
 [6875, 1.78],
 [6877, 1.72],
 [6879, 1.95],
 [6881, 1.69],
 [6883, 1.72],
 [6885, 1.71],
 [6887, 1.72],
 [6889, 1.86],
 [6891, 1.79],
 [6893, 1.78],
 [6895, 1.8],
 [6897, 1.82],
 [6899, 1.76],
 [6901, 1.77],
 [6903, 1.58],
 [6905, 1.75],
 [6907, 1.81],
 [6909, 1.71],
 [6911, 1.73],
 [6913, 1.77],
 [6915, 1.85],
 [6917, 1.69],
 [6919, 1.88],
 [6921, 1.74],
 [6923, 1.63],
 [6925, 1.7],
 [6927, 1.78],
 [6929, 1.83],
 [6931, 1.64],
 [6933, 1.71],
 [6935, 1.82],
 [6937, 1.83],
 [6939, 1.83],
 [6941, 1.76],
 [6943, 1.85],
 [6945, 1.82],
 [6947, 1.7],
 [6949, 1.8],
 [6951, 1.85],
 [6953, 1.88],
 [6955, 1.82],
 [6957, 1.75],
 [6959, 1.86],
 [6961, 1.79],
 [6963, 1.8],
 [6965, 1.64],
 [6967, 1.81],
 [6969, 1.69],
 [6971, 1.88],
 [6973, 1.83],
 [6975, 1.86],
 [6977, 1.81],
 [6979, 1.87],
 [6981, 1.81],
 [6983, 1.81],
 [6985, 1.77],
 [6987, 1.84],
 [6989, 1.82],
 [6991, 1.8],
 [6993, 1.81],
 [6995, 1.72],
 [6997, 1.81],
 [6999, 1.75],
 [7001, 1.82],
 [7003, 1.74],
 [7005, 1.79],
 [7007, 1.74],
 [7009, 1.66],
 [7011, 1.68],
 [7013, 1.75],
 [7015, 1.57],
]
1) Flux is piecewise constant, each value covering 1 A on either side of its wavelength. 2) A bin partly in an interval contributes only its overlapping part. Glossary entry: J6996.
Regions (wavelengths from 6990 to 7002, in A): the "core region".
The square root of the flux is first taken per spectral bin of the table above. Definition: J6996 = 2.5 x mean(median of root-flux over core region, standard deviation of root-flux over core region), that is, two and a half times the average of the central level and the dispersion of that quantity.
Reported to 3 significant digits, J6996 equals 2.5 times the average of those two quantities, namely 1.70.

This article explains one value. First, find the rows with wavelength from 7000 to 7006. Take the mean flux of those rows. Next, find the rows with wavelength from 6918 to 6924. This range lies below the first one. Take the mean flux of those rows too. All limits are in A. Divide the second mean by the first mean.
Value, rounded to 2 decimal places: 0.98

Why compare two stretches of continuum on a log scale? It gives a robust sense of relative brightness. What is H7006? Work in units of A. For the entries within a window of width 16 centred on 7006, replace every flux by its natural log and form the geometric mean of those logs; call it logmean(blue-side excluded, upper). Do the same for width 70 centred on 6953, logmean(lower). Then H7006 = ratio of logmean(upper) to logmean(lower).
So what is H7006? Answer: 0.95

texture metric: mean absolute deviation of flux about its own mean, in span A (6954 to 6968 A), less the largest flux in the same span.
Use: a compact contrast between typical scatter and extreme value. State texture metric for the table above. -1.81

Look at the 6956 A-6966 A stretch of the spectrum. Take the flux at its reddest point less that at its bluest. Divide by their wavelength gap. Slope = -0.014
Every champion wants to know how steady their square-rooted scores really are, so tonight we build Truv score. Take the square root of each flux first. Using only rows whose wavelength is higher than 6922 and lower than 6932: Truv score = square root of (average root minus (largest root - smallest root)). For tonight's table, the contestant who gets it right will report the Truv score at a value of 1.11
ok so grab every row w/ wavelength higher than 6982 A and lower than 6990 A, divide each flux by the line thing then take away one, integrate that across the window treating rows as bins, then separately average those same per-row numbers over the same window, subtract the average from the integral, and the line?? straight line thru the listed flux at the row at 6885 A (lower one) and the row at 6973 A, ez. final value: -0.14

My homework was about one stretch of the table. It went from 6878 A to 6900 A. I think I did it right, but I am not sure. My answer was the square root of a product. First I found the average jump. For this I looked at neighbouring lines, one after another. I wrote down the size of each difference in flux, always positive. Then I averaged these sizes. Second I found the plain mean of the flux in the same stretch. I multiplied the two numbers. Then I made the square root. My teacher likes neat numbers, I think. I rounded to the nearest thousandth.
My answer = 0.335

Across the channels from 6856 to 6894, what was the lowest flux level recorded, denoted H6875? 1.66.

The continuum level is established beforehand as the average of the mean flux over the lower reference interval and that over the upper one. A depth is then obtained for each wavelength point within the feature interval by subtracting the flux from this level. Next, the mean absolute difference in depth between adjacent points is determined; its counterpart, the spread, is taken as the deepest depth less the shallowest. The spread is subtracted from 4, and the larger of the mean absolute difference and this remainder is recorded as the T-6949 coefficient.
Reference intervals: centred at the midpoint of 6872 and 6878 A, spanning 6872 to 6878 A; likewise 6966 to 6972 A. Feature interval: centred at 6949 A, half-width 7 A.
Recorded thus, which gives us 3.820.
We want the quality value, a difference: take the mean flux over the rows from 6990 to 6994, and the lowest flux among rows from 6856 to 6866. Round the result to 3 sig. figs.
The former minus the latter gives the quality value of 0.115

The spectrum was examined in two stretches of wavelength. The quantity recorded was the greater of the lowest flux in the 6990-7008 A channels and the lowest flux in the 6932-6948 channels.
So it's 1.72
